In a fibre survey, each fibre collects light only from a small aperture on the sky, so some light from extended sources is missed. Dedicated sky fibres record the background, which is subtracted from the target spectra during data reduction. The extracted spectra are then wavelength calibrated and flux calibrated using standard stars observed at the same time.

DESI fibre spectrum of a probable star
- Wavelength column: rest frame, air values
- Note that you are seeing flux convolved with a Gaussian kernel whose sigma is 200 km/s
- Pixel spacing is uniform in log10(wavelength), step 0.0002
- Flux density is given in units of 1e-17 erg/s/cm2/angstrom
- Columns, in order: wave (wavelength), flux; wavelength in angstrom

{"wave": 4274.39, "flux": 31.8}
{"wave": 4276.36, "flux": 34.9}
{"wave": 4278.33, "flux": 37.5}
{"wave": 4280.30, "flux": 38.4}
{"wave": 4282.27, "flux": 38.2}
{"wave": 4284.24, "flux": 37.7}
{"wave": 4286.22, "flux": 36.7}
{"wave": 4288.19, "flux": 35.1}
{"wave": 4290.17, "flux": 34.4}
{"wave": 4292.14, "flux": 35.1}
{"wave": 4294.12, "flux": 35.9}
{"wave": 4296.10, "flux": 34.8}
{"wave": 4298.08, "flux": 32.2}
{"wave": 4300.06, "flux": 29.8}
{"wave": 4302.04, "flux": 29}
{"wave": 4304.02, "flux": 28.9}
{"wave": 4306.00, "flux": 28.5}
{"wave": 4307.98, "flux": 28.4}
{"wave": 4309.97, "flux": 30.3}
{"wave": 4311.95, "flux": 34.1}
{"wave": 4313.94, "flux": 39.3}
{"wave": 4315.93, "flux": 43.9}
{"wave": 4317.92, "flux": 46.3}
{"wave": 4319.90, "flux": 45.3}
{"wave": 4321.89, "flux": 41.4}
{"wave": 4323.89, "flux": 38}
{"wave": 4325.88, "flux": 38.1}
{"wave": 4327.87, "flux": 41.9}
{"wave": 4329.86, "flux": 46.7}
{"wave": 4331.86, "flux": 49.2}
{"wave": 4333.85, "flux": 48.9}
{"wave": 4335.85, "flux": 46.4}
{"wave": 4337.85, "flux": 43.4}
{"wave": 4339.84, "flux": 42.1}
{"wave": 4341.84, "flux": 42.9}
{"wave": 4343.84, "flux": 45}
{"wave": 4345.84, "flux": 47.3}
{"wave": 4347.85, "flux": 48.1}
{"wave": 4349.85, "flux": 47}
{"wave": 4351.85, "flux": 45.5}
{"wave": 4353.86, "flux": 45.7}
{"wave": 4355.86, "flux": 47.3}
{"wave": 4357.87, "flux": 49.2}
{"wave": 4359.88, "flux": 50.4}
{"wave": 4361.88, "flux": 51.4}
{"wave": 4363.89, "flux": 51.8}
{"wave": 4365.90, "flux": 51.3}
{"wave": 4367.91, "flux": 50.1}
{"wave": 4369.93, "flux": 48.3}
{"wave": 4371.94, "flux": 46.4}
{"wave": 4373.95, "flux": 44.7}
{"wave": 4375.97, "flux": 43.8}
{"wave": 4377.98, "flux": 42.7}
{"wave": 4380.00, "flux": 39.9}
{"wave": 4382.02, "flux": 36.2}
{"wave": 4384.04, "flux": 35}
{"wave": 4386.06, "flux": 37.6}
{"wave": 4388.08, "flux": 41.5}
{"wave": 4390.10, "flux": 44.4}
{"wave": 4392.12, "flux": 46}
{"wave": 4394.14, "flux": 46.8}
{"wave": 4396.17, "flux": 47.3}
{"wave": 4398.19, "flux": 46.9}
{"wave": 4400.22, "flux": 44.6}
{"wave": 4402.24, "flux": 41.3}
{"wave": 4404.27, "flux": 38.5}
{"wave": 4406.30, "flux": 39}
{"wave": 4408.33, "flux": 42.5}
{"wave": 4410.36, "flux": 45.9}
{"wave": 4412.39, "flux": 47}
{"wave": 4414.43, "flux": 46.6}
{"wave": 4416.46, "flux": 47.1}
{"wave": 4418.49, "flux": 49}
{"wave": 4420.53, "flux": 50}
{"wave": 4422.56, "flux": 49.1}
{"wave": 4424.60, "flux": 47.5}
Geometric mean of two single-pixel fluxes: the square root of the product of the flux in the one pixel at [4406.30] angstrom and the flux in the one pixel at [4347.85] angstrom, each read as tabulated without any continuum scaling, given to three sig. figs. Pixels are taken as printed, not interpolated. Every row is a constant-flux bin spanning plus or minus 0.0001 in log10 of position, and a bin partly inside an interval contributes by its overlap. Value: 43.3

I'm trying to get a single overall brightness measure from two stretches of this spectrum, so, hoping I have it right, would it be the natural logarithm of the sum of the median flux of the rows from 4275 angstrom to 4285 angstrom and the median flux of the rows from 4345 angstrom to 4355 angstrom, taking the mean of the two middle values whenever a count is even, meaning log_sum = 4.44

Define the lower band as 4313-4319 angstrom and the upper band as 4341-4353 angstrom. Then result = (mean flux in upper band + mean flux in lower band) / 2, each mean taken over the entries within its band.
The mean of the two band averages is 44.6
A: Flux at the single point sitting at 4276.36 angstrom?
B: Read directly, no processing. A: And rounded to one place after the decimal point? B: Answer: 34.9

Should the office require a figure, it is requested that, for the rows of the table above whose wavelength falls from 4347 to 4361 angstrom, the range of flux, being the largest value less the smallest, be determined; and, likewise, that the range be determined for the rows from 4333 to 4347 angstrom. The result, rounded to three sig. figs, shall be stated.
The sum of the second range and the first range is 11.7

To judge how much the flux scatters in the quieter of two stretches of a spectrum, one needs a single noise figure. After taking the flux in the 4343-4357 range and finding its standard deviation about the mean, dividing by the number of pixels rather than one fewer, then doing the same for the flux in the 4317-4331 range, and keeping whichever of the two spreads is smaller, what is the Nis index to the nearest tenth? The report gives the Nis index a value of 1.1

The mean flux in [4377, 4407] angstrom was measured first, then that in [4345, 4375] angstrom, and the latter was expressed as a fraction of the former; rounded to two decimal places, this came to 1.15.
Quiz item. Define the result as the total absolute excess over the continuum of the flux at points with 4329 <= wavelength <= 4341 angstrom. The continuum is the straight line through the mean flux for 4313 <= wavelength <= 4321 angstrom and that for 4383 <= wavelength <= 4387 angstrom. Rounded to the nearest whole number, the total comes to 26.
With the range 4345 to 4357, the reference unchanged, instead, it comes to 41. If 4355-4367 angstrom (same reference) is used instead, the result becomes 68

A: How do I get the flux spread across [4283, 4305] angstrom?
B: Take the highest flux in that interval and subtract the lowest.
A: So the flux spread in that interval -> 9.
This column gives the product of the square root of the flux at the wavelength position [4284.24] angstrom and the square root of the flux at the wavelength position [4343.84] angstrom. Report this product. 41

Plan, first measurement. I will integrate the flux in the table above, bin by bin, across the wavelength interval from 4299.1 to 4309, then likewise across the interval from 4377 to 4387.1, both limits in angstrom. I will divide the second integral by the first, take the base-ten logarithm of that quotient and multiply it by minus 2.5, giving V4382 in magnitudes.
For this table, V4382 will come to -0.32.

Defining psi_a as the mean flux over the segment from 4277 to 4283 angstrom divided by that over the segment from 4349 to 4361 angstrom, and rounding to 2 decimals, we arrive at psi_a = 0.80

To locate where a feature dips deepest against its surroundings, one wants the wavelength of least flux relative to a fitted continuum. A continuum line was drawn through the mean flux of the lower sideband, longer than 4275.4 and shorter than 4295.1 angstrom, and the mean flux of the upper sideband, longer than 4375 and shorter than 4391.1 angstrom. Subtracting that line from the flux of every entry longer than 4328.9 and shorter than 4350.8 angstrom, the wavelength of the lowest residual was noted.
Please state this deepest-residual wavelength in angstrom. 4339.84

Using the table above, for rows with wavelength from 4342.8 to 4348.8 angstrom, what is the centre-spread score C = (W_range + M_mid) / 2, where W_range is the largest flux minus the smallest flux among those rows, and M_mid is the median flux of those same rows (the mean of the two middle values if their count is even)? 25.2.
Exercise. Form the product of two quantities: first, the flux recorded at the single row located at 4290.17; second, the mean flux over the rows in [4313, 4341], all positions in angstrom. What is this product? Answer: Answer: 1501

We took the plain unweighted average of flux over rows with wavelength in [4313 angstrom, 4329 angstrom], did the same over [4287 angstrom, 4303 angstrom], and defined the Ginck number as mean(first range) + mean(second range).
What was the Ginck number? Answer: 75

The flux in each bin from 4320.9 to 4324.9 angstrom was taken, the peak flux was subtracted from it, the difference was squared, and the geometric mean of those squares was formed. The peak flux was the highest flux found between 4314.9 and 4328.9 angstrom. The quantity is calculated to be 41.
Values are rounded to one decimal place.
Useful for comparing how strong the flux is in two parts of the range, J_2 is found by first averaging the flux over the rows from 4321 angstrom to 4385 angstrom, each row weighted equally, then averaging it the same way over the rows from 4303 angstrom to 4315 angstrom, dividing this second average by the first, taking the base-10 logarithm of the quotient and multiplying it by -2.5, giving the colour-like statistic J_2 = 0.4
